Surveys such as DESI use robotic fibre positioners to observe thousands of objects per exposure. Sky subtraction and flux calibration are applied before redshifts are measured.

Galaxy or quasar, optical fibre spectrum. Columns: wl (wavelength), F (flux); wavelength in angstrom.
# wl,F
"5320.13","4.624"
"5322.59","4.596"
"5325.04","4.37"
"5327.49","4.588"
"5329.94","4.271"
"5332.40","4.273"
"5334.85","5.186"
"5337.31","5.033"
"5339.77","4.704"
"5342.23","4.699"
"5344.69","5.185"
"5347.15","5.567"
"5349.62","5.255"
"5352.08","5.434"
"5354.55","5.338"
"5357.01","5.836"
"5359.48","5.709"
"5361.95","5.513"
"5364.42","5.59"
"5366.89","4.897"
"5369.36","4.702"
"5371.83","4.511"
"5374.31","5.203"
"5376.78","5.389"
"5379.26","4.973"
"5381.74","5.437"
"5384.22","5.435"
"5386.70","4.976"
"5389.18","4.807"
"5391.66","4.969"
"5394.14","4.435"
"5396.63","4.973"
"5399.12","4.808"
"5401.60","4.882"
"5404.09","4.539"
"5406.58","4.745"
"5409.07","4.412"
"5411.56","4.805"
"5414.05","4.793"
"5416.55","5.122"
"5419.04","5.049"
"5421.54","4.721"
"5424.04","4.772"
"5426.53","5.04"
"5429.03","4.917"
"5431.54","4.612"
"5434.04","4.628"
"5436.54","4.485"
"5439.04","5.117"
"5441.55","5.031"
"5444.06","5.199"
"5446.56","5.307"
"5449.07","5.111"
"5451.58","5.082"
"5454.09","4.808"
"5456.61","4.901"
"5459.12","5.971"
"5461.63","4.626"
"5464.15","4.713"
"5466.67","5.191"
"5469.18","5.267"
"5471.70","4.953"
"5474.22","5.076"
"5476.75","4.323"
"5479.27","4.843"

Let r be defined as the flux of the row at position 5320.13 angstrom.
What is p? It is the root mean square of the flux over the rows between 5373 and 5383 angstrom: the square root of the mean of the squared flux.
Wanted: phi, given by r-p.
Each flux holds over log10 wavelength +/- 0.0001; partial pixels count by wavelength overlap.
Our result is -0.6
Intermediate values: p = 5.25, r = 4.624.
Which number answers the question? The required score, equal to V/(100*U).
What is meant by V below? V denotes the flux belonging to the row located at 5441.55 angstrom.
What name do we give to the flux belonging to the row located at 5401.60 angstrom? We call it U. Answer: 0.0103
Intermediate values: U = 4.882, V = 5.031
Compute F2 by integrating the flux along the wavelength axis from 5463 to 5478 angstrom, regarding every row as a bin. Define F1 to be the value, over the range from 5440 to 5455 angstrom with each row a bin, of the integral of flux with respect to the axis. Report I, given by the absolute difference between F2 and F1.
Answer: 3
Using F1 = 76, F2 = 74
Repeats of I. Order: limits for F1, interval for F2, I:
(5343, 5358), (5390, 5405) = 9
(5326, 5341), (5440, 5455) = 6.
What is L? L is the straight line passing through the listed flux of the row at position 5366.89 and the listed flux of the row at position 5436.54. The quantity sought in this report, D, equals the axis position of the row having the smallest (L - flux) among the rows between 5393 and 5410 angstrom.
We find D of 5396.63 angstrom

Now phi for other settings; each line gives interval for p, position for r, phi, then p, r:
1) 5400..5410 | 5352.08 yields 0.8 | 4.65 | 5.434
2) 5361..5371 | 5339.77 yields -0.5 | 5.19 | 4.704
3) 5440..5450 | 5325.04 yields -0.8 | 5.16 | 4.37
